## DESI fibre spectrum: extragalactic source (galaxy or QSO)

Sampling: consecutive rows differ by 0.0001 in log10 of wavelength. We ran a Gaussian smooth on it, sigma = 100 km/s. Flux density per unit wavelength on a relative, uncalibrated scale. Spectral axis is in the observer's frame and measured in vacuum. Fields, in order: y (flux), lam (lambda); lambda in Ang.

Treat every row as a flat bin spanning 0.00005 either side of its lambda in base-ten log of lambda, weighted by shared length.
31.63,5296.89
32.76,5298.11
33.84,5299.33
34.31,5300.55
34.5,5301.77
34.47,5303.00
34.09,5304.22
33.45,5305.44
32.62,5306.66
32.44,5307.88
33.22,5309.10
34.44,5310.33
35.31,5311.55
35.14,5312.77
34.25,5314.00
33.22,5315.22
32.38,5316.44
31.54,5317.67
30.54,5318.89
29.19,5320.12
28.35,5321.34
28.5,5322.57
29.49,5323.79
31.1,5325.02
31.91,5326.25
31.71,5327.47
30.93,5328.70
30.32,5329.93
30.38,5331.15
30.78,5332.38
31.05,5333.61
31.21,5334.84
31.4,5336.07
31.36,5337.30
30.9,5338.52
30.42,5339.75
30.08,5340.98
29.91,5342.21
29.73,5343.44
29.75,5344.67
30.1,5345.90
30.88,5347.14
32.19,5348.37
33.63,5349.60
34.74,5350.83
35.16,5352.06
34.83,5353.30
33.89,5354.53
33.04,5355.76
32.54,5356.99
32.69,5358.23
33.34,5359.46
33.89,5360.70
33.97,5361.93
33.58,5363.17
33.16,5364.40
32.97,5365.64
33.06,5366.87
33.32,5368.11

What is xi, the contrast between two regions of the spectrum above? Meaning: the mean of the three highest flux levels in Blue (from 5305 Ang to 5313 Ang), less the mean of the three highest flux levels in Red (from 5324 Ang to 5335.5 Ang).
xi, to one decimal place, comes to 3.4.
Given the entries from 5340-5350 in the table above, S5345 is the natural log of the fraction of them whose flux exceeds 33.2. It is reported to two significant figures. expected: -2.1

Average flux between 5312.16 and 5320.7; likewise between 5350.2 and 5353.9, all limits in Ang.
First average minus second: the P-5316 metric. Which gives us -2.6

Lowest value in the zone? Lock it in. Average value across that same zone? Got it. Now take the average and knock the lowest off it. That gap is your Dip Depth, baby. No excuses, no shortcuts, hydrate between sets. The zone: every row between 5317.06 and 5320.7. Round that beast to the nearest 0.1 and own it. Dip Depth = 1.2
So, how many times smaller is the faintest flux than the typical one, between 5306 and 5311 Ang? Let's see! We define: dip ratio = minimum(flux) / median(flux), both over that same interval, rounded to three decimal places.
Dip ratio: 0.985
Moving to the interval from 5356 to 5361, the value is 0.986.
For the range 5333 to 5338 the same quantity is 0.992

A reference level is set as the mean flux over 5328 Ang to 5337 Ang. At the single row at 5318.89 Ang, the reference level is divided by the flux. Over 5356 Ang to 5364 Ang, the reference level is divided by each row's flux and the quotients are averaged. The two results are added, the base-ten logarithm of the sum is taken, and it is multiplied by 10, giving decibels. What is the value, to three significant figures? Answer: 2.87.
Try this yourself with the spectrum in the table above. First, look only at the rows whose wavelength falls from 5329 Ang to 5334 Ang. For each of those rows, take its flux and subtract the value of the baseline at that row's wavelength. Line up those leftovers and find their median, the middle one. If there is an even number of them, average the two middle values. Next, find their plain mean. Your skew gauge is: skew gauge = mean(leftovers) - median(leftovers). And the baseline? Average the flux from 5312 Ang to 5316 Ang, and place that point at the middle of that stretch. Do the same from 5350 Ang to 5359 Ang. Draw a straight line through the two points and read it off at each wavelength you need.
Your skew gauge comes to 0.05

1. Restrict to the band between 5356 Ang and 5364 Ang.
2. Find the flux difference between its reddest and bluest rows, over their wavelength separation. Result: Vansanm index 0.17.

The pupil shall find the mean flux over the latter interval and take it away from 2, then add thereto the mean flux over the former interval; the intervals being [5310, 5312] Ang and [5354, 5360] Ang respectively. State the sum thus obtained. 3.8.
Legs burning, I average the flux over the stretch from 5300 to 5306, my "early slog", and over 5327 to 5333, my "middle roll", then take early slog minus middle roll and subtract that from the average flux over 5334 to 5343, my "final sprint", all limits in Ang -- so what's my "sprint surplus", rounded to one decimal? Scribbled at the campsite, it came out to 27.4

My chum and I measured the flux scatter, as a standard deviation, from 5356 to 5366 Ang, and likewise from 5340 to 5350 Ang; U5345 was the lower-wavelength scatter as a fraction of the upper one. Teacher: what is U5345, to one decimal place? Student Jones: 2.7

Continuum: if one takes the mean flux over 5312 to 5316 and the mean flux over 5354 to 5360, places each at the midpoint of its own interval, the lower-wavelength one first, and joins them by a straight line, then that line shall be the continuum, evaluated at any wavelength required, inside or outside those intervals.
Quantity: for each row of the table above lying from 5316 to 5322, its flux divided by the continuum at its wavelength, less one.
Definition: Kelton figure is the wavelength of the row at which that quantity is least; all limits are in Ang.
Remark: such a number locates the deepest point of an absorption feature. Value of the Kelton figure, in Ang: 5321.34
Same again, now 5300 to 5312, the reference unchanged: 5307.88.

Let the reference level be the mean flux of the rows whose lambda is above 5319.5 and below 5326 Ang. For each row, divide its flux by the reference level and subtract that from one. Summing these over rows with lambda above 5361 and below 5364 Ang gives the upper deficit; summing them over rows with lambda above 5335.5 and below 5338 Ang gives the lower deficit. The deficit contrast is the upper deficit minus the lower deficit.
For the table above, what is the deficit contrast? -0.16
